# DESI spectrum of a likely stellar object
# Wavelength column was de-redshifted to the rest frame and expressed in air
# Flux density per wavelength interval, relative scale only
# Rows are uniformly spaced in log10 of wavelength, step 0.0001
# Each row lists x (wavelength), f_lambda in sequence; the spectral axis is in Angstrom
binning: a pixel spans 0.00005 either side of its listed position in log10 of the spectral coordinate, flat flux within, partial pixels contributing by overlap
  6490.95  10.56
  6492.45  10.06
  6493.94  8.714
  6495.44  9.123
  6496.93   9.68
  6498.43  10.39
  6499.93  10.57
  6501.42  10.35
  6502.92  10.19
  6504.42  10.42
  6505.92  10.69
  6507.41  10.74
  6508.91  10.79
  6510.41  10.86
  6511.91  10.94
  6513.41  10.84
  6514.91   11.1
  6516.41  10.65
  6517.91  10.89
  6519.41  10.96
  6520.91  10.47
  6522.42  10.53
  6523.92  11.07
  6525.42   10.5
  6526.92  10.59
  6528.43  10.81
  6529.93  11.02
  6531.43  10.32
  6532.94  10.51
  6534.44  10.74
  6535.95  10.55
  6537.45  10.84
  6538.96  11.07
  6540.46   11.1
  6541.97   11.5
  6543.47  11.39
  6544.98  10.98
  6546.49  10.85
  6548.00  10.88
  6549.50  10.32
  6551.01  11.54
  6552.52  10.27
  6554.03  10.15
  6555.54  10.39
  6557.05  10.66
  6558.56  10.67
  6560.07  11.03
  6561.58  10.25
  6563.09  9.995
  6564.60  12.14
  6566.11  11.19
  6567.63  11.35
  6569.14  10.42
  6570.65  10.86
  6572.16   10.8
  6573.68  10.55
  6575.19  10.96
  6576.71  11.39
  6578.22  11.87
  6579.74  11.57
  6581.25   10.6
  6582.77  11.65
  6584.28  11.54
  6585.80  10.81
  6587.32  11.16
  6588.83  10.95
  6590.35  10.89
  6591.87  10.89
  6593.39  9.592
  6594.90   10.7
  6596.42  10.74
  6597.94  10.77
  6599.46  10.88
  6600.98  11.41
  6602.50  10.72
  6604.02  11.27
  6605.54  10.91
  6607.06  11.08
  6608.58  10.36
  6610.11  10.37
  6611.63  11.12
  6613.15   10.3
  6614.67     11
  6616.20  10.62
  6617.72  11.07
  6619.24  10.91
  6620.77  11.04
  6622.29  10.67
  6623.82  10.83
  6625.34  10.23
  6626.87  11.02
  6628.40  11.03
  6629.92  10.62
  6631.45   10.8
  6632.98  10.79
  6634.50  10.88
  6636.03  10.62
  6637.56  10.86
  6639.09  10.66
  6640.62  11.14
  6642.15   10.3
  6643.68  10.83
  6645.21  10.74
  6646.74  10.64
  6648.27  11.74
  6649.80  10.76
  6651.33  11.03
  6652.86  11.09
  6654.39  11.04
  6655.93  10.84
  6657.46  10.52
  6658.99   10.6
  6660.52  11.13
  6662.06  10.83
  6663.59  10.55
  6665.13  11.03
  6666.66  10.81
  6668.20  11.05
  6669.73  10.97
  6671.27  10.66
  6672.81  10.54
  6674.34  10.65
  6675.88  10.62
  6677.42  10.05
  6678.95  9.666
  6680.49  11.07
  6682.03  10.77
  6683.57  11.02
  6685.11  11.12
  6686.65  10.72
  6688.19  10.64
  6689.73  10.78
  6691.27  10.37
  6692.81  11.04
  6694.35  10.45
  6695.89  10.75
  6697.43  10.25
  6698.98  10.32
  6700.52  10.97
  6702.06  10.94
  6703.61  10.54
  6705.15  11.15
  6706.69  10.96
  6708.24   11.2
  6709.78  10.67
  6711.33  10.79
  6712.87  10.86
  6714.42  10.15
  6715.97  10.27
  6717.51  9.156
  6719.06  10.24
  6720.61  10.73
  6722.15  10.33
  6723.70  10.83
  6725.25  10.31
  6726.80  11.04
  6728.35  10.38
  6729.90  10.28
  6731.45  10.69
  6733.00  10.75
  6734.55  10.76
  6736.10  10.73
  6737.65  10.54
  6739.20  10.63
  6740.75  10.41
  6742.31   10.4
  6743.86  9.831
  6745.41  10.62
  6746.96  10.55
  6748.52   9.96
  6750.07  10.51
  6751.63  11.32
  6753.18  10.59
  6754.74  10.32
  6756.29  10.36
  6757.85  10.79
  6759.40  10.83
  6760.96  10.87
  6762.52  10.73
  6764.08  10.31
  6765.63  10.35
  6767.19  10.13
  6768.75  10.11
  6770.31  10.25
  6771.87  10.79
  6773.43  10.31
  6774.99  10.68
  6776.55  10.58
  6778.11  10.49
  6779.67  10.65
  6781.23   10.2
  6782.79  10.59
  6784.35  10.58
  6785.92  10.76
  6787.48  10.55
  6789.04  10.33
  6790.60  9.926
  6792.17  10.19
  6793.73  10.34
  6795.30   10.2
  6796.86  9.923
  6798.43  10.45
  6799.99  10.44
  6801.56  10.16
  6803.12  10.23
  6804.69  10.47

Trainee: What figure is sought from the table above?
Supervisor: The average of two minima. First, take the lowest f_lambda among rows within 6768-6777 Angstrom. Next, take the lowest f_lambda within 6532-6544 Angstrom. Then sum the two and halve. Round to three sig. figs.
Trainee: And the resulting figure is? 10.3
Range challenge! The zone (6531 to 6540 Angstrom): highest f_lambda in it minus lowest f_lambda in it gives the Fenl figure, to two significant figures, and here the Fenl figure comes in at 0.75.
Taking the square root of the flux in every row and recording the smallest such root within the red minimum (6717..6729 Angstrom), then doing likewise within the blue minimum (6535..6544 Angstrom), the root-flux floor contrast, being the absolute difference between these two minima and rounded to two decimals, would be 0.22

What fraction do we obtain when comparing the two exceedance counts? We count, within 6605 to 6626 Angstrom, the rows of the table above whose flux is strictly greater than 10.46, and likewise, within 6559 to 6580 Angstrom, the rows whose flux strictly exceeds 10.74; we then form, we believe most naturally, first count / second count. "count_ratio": 1.0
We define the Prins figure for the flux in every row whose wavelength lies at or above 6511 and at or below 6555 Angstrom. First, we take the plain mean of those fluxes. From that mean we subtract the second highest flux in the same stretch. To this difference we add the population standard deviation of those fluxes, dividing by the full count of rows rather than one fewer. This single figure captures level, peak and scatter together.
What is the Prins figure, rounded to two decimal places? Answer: -0.35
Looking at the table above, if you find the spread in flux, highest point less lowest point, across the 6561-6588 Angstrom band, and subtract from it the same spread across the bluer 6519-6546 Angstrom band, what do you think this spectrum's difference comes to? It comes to 1.0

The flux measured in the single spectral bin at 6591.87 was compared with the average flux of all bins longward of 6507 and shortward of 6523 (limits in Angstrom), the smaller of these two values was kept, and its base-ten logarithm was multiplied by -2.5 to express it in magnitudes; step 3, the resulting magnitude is -2.58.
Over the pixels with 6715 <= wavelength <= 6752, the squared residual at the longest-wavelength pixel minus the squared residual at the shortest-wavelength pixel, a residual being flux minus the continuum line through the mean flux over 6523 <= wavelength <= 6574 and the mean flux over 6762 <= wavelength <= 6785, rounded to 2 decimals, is 0.63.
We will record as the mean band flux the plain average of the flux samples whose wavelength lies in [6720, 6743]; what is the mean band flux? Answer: 10.6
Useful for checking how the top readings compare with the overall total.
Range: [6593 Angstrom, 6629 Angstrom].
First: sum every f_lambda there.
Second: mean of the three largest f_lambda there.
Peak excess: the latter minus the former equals -247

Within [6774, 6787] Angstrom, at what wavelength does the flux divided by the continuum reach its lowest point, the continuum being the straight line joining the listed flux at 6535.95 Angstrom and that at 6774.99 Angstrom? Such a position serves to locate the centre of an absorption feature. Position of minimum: 6781.23 Angstrom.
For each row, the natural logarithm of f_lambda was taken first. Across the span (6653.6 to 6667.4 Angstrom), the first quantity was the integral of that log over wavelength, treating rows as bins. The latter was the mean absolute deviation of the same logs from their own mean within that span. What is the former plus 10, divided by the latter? 2647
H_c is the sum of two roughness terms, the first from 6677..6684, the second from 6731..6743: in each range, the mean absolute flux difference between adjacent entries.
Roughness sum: 0.67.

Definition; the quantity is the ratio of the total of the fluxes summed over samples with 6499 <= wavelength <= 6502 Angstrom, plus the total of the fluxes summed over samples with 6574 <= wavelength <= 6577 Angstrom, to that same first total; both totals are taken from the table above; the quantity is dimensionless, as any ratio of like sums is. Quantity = 2.07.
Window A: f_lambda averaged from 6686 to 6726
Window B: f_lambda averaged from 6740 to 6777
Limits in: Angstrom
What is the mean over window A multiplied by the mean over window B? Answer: 111.0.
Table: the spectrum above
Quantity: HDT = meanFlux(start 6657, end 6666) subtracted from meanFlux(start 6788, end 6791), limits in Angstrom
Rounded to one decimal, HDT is -0.6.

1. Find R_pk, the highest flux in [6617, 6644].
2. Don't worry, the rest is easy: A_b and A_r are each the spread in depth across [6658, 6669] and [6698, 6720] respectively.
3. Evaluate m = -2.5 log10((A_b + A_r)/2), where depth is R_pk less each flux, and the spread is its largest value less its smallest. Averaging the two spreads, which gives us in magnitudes -0.3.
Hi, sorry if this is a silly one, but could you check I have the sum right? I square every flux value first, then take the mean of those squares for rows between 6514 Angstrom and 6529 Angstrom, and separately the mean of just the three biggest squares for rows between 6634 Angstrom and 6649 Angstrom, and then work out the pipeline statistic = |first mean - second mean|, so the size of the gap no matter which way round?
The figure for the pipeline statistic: 11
